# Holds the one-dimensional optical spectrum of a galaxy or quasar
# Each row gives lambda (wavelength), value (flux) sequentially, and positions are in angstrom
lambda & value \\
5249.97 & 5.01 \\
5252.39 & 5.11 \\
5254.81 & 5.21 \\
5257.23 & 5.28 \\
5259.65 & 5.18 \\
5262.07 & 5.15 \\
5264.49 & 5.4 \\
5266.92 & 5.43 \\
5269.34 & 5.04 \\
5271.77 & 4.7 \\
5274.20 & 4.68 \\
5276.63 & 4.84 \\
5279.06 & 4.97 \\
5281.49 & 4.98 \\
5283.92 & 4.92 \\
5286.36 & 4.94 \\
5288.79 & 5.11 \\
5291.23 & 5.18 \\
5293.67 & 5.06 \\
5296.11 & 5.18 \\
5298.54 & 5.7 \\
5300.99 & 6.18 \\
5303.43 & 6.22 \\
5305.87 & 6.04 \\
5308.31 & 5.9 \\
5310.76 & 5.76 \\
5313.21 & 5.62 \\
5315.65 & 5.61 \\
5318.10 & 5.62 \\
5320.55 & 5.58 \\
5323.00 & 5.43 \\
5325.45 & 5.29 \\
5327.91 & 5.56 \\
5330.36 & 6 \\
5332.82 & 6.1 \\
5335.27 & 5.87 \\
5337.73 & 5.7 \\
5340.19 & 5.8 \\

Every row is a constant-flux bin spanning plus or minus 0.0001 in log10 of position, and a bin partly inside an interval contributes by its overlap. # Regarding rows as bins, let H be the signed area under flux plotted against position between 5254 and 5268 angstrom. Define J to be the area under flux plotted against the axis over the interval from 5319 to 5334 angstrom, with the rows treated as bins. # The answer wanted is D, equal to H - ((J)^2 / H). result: -24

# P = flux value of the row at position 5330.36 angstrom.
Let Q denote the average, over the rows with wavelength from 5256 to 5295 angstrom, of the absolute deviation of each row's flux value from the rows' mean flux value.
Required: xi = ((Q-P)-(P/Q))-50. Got -91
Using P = 6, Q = 0.17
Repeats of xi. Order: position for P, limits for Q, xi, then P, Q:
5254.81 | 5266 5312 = -67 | 5.21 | 0.43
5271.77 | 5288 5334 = -70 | 4.7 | 0.29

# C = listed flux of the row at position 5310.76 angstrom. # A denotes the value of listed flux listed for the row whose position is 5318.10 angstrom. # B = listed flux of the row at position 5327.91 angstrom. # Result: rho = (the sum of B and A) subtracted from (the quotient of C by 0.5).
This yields 0.34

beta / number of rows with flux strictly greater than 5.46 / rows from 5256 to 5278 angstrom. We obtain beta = 0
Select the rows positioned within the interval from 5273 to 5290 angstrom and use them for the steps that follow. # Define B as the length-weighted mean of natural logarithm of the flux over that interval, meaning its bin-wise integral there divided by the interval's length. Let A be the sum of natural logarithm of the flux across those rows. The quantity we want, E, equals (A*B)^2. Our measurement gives 316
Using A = 11.2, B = 1.59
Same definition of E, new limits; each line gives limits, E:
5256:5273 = 356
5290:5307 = 437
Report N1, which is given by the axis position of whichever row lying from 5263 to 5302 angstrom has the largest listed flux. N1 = 5300.99 angstrom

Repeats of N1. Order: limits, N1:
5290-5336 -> 5303.43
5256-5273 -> 5266.92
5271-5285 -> 5281.49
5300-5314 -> 5303.43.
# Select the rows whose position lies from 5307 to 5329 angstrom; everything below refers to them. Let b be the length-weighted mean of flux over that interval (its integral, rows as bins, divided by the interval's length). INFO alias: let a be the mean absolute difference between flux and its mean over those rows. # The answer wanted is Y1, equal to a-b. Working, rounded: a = 0.12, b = 5.60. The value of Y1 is -5.48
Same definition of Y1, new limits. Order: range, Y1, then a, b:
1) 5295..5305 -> -5.46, 0.38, 5.84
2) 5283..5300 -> -5.00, 0.17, 5.17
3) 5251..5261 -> -5.14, 0.05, 5.19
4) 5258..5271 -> -5.09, 0.14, 5.23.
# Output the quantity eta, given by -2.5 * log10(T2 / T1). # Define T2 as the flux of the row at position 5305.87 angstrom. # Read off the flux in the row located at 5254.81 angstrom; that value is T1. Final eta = -0.16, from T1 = 5.21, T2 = 6.04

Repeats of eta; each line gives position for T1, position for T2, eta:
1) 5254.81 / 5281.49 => 0.05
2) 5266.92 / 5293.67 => 0.08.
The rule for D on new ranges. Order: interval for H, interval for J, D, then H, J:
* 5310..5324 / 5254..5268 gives 9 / 78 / 74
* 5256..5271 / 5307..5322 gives -14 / 78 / 85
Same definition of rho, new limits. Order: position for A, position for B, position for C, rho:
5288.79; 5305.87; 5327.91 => -0.03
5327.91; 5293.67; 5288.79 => -0.40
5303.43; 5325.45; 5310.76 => 0.01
